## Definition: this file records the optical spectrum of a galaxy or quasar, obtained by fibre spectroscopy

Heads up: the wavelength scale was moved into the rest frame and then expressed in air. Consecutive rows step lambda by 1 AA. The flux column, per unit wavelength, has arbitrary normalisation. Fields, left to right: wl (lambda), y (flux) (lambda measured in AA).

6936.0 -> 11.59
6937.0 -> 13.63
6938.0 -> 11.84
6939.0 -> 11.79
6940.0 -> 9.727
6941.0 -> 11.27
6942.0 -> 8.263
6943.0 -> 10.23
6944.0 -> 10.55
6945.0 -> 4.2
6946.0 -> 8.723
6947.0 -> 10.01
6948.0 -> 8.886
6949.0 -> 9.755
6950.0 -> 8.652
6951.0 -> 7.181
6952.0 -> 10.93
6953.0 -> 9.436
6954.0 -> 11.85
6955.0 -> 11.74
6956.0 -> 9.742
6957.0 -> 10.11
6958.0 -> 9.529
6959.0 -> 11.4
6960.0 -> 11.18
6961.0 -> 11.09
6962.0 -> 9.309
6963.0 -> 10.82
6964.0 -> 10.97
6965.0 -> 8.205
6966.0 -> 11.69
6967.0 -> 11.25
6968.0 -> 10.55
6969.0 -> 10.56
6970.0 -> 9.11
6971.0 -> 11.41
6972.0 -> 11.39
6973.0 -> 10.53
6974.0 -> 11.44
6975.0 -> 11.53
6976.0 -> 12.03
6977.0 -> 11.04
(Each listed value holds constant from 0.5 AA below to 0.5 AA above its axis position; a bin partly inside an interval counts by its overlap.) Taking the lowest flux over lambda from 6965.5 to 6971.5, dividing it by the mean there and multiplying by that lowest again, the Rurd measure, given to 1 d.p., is 7.7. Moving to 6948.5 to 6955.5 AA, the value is 5.2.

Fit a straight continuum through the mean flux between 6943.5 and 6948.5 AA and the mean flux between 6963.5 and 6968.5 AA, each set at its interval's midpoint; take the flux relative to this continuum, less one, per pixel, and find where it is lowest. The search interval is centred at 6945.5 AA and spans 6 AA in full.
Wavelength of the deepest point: 6945.0 AA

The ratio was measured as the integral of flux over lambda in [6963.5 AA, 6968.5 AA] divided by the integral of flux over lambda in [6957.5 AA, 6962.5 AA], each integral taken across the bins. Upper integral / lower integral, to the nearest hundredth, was 1.00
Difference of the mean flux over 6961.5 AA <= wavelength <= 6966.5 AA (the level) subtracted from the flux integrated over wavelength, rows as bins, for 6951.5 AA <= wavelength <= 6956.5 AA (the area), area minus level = 43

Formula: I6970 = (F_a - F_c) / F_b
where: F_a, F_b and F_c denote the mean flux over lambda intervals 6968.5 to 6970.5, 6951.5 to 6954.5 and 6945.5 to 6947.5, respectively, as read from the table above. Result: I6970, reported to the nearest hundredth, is 0.04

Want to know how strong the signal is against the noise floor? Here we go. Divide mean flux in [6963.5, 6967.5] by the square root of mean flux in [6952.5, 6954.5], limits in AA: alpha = 3.23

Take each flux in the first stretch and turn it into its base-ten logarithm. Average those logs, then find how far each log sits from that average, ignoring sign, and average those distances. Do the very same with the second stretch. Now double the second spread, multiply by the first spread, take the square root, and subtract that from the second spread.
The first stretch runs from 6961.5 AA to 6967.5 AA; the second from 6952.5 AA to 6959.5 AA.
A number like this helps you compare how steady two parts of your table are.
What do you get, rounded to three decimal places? -0.022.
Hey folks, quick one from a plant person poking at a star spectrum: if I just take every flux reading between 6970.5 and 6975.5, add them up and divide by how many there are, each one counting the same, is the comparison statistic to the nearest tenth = 11.3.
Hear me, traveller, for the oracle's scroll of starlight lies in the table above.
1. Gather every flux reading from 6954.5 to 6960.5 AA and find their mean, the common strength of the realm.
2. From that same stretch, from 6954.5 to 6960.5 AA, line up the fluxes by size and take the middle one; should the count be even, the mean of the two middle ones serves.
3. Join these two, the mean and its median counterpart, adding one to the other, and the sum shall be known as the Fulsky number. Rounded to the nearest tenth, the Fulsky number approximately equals 21.3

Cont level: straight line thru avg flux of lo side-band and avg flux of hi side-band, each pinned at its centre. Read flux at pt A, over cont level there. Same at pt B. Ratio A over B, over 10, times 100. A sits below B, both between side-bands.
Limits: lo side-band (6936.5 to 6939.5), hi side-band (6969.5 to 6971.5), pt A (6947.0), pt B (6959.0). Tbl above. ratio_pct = 8.2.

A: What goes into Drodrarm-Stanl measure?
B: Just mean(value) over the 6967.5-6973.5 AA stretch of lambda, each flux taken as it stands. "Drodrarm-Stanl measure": 10.6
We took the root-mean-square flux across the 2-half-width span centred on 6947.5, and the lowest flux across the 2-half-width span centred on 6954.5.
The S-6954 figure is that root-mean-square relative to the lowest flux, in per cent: 99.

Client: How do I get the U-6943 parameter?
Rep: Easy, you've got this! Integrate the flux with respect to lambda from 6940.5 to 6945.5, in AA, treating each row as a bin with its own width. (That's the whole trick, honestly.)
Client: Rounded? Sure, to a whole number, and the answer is 45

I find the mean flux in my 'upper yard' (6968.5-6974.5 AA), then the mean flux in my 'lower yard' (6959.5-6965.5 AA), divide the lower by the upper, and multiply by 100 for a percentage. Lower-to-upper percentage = 96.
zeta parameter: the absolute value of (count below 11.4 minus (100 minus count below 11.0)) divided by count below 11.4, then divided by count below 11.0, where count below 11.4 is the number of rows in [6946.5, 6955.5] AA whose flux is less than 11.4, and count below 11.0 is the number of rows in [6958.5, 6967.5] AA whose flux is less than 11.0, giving 3.18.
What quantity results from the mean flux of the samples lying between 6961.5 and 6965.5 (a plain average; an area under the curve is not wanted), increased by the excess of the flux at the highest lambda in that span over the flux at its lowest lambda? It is 8.7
